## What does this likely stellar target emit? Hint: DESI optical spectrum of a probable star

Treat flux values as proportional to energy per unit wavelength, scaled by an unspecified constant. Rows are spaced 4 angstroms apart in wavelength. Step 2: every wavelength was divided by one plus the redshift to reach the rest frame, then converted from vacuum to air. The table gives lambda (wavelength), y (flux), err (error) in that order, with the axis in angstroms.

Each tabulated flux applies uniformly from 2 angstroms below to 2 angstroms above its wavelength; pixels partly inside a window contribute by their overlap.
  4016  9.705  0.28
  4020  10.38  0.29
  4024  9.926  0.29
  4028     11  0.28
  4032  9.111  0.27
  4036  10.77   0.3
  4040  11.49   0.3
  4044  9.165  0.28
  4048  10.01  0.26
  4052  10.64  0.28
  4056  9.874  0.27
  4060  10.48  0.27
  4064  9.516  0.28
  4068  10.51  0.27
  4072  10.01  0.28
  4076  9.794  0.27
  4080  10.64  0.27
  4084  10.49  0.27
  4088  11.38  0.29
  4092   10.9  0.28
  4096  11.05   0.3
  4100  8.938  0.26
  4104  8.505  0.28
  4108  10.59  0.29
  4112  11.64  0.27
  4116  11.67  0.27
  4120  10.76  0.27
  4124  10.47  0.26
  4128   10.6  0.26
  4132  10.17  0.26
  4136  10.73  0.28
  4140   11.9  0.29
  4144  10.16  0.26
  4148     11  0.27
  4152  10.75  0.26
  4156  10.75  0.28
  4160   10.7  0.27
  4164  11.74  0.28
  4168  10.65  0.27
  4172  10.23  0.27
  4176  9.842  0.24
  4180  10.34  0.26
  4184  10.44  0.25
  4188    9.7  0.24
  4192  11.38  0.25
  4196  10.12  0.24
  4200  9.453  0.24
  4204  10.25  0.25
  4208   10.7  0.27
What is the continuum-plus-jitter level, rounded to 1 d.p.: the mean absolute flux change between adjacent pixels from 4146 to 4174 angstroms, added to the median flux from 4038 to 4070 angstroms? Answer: 10.7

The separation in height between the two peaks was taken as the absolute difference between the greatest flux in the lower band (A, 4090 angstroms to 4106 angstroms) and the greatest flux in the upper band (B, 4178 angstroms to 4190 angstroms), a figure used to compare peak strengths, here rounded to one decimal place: 0.6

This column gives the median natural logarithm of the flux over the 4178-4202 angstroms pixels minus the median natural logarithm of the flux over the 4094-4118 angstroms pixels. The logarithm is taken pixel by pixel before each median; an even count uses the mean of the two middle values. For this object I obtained -0.06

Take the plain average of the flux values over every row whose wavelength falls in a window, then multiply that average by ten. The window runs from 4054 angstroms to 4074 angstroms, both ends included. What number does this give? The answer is 101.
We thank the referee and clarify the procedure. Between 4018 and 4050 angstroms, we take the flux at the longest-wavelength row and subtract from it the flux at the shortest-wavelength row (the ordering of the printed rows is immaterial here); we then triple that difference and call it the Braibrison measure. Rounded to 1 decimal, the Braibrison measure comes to -1.1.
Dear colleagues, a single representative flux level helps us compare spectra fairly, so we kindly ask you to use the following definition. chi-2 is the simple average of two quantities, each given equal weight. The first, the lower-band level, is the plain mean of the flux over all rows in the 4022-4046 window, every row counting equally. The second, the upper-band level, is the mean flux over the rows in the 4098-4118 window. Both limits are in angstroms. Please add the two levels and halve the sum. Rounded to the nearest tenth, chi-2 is 10.3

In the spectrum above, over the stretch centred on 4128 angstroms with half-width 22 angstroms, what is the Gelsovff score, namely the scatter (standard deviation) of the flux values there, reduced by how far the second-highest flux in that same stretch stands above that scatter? -10.5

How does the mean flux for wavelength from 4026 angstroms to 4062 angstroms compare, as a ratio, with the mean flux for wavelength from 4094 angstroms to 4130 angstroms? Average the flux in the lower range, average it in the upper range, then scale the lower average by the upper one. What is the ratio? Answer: 0.98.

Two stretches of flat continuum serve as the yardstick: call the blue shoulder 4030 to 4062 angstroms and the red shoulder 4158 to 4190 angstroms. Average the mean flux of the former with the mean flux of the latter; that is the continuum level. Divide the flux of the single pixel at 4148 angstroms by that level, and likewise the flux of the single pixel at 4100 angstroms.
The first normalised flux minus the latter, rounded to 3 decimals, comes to 0.200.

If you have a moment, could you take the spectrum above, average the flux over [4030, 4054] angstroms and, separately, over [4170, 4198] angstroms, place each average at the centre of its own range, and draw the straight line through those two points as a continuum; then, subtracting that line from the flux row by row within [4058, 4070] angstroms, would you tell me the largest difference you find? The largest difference 0.29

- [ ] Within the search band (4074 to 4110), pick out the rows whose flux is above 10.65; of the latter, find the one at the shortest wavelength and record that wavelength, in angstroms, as 4088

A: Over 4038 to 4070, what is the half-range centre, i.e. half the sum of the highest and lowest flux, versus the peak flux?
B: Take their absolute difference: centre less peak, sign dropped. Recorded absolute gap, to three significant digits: 1.16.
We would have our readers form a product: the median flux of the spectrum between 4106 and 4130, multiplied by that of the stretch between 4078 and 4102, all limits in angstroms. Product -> 115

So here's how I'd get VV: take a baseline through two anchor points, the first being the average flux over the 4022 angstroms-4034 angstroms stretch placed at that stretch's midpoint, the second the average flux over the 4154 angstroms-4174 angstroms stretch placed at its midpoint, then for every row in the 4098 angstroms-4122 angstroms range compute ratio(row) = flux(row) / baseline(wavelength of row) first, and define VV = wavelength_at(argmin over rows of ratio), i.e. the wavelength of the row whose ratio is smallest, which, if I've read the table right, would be 4104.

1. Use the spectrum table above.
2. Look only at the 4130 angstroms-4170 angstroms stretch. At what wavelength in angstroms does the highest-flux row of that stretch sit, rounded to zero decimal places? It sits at 4140 angstroms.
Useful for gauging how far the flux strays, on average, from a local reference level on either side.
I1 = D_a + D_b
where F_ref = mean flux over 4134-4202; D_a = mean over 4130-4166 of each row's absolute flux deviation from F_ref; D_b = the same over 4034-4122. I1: 1.13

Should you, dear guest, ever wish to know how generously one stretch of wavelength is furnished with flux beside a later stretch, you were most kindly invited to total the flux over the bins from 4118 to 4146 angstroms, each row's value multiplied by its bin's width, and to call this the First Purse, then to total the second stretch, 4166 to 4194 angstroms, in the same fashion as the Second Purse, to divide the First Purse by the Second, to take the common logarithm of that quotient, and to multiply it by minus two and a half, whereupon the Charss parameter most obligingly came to -0.03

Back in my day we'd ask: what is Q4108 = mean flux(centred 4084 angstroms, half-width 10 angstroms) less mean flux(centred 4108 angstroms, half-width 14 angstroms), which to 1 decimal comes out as 0.2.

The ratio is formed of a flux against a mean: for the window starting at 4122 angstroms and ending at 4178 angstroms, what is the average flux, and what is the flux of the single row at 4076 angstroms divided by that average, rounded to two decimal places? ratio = 0.92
